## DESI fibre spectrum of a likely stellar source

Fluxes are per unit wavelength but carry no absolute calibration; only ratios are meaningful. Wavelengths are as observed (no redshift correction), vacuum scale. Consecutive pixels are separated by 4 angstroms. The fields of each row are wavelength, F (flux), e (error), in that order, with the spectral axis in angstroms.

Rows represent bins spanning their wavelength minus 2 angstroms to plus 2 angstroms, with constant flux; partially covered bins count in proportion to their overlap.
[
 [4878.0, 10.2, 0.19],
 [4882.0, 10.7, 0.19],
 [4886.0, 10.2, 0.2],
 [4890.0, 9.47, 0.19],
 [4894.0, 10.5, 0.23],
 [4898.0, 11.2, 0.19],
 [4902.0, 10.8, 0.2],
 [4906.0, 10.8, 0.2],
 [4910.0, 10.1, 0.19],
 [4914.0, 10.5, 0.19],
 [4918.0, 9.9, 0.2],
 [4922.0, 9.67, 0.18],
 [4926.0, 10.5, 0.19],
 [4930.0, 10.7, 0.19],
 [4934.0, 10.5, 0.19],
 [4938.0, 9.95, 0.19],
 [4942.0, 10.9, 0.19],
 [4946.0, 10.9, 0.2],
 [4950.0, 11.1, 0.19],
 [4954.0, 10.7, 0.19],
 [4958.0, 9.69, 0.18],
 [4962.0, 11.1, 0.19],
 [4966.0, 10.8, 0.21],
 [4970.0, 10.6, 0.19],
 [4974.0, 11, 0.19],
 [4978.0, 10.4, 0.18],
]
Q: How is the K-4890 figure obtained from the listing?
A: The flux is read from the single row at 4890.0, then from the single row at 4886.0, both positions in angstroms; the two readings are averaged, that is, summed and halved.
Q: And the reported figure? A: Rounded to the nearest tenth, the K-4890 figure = 9.8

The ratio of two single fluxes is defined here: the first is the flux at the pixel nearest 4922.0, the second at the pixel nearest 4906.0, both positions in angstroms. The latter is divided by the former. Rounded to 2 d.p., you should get 1.12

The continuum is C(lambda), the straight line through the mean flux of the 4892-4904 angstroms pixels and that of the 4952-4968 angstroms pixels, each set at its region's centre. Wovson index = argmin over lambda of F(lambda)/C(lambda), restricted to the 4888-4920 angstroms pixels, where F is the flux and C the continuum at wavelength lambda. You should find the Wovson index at 4890.0 angstroms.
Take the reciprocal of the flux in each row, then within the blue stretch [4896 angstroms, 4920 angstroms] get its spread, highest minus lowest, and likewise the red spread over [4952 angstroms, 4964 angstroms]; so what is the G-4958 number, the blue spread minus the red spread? -0.001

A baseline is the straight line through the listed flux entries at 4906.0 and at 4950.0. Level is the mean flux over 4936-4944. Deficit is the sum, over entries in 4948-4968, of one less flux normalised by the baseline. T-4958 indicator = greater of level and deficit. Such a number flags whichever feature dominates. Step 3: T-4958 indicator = 10.4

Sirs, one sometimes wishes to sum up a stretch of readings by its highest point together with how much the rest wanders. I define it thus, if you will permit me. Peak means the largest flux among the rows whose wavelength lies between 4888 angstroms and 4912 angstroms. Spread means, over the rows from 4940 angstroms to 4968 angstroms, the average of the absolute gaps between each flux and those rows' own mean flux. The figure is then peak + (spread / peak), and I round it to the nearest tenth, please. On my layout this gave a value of 11.2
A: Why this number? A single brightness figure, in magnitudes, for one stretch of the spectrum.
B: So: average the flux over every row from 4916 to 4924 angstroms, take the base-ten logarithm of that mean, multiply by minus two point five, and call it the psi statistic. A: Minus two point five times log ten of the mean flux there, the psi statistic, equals -2.48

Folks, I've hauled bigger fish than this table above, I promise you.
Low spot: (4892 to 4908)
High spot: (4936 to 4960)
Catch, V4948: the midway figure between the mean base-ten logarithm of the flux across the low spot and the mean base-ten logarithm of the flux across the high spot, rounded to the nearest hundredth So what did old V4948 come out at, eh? 1.03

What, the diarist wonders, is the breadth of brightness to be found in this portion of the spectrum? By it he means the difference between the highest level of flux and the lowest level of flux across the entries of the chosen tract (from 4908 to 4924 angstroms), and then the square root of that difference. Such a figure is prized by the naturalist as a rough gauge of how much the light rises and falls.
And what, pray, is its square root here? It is 0.91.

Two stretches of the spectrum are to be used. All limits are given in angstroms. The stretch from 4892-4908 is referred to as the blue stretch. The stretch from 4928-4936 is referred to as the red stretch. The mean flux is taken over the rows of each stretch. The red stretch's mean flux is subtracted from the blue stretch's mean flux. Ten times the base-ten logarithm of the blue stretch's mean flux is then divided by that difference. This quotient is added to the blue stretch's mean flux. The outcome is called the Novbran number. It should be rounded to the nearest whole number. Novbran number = 57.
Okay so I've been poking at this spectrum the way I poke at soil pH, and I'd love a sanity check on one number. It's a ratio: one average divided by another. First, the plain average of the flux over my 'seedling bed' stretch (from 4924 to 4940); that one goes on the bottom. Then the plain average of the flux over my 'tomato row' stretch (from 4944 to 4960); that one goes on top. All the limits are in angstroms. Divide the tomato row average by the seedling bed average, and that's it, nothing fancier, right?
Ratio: 1.02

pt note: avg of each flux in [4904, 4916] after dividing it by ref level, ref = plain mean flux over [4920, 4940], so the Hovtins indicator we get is 1.02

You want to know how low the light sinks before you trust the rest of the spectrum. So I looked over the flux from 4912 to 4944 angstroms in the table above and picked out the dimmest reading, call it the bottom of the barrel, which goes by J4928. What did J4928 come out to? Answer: 9.67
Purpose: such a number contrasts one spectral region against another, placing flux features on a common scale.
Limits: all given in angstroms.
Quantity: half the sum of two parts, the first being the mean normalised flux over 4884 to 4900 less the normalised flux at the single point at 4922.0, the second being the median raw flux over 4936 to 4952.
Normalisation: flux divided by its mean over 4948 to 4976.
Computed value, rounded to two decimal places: 5.48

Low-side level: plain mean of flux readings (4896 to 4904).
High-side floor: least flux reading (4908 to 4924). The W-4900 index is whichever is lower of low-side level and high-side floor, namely 9.670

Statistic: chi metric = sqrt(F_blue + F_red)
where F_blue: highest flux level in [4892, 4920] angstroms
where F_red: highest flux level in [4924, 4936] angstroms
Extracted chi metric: 4.68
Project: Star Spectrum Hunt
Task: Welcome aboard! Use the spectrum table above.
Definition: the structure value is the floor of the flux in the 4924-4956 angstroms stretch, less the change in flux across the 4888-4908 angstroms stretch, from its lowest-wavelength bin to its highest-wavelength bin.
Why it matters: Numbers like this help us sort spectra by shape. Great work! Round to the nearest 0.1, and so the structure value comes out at 8.6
